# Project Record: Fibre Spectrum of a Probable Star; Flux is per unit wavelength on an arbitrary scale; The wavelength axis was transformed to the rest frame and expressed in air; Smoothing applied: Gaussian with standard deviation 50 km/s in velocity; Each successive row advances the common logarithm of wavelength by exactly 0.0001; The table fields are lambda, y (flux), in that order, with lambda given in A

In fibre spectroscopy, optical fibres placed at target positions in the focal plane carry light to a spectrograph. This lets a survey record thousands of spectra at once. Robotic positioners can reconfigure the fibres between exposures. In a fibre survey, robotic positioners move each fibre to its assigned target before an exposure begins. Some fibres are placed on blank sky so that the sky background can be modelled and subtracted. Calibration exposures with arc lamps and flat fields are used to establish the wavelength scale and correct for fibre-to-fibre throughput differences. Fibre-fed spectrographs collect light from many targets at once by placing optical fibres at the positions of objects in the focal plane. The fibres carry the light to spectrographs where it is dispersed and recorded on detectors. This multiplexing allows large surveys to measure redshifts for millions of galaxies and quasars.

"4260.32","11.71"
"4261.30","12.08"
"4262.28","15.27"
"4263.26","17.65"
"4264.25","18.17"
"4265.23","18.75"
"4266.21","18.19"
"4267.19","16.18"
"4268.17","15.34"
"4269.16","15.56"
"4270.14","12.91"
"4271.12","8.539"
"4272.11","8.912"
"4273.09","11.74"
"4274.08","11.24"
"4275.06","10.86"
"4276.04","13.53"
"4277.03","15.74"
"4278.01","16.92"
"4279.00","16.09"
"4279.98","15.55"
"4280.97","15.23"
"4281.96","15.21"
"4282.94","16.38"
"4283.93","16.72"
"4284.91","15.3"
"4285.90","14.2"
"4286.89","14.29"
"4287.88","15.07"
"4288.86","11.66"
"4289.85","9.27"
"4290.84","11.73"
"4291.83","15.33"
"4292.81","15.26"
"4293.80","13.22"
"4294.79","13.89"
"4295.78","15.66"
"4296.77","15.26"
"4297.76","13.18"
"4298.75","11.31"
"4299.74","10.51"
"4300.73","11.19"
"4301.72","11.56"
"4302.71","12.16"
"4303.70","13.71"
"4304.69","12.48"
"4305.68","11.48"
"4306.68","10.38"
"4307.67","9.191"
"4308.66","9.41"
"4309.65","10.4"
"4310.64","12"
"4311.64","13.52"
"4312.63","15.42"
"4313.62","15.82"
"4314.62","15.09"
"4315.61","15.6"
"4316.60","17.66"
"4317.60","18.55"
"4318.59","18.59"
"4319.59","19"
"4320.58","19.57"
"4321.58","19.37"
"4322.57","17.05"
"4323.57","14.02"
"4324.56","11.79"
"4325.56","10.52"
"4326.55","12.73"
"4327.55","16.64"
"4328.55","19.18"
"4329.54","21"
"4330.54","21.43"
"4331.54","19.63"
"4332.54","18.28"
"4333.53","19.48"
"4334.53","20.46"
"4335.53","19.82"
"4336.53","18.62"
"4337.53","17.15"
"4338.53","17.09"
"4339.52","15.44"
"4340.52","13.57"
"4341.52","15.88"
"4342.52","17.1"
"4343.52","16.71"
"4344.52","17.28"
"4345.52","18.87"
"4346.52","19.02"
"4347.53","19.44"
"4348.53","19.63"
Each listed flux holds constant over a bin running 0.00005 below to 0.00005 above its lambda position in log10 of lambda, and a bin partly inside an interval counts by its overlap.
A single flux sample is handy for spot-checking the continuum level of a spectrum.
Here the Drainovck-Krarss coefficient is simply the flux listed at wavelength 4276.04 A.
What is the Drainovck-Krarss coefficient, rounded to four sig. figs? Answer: 13.53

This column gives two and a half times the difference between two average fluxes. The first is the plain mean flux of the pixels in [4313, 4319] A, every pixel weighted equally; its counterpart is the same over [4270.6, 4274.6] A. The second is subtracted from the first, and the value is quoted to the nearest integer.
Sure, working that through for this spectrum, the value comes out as 17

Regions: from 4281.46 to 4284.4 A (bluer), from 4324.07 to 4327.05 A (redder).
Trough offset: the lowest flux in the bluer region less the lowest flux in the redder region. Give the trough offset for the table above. 5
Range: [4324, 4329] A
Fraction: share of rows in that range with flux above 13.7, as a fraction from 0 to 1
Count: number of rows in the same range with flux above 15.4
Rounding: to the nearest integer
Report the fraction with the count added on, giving 2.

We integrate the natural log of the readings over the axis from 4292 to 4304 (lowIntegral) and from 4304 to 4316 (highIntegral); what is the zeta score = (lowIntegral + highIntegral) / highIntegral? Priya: 2.02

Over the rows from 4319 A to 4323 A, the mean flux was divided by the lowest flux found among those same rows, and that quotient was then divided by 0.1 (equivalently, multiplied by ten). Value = 11.0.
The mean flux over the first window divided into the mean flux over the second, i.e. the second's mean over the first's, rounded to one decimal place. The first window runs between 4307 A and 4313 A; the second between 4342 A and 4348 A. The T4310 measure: 1.6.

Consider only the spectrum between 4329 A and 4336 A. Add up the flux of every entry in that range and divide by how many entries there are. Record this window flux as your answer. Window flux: 20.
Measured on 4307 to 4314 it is 12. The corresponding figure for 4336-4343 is 16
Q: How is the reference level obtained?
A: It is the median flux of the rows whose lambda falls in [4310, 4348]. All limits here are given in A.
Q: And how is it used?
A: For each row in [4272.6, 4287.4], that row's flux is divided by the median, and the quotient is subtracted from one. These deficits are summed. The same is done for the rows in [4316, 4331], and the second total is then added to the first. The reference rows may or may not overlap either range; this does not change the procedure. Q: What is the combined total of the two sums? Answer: 2.3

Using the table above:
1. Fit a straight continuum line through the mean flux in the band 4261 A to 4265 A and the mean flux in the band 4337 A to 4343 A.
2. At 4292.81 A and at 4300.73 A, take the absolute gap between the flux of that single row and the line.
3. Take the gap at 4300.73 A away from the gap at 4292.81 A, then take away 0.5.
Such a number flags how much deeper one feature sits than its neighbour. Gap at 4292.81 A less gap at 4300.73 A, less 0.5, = -4.6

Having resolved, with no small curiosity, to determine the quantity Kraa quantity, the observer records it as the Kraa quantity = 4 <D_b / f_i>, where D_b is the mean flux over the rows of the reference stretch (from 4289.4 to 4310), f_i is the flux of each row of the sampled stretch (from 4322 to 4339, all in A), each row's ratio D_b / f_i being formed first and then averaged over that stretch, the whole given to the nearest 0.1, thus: 2.9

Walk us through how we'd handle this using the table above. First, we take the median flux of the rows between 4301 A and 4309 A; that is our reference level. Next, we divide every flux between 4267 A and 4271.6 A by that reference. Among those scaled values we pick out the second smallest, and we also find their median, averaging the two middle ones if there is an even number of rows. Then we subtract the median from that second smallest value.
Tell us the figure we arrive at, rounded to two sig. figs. -0.21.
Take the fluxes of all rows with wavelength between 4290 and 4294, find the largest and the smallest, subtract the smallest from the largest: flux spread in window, 3.6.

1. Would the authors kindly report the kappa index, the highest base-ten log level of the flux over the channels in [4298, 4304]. 1.14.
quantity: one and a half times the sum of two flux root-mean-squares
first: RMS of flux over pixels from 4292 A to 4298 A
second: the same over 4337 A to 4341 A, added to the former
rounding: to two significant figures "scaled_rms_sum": 45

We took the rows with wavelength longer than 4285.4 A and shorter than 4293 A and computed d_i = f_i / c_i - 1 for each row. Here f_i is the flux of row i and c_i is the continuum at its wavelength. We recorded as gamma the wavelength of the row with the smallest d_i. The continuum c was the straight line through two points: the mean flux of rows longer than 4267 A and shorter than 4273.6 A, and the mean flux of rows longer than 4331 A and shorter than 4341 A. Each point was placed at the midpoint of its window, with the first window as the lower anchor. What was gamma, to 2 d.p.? 4289.85 A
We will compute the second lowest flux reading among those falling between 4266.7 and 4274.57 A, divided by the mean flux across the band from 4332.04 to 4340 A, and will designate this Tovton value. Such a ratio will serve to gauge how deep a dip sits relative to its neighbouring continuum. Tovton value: 0.49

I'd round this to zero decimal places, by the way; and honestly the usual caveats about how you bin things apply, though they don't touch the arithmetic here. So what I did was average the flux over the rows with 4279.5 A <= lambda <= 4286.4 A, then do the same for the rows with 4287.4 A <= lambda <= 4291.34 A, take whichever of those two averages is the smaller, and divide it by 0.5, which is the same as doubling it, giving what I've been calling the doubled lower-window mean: 24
